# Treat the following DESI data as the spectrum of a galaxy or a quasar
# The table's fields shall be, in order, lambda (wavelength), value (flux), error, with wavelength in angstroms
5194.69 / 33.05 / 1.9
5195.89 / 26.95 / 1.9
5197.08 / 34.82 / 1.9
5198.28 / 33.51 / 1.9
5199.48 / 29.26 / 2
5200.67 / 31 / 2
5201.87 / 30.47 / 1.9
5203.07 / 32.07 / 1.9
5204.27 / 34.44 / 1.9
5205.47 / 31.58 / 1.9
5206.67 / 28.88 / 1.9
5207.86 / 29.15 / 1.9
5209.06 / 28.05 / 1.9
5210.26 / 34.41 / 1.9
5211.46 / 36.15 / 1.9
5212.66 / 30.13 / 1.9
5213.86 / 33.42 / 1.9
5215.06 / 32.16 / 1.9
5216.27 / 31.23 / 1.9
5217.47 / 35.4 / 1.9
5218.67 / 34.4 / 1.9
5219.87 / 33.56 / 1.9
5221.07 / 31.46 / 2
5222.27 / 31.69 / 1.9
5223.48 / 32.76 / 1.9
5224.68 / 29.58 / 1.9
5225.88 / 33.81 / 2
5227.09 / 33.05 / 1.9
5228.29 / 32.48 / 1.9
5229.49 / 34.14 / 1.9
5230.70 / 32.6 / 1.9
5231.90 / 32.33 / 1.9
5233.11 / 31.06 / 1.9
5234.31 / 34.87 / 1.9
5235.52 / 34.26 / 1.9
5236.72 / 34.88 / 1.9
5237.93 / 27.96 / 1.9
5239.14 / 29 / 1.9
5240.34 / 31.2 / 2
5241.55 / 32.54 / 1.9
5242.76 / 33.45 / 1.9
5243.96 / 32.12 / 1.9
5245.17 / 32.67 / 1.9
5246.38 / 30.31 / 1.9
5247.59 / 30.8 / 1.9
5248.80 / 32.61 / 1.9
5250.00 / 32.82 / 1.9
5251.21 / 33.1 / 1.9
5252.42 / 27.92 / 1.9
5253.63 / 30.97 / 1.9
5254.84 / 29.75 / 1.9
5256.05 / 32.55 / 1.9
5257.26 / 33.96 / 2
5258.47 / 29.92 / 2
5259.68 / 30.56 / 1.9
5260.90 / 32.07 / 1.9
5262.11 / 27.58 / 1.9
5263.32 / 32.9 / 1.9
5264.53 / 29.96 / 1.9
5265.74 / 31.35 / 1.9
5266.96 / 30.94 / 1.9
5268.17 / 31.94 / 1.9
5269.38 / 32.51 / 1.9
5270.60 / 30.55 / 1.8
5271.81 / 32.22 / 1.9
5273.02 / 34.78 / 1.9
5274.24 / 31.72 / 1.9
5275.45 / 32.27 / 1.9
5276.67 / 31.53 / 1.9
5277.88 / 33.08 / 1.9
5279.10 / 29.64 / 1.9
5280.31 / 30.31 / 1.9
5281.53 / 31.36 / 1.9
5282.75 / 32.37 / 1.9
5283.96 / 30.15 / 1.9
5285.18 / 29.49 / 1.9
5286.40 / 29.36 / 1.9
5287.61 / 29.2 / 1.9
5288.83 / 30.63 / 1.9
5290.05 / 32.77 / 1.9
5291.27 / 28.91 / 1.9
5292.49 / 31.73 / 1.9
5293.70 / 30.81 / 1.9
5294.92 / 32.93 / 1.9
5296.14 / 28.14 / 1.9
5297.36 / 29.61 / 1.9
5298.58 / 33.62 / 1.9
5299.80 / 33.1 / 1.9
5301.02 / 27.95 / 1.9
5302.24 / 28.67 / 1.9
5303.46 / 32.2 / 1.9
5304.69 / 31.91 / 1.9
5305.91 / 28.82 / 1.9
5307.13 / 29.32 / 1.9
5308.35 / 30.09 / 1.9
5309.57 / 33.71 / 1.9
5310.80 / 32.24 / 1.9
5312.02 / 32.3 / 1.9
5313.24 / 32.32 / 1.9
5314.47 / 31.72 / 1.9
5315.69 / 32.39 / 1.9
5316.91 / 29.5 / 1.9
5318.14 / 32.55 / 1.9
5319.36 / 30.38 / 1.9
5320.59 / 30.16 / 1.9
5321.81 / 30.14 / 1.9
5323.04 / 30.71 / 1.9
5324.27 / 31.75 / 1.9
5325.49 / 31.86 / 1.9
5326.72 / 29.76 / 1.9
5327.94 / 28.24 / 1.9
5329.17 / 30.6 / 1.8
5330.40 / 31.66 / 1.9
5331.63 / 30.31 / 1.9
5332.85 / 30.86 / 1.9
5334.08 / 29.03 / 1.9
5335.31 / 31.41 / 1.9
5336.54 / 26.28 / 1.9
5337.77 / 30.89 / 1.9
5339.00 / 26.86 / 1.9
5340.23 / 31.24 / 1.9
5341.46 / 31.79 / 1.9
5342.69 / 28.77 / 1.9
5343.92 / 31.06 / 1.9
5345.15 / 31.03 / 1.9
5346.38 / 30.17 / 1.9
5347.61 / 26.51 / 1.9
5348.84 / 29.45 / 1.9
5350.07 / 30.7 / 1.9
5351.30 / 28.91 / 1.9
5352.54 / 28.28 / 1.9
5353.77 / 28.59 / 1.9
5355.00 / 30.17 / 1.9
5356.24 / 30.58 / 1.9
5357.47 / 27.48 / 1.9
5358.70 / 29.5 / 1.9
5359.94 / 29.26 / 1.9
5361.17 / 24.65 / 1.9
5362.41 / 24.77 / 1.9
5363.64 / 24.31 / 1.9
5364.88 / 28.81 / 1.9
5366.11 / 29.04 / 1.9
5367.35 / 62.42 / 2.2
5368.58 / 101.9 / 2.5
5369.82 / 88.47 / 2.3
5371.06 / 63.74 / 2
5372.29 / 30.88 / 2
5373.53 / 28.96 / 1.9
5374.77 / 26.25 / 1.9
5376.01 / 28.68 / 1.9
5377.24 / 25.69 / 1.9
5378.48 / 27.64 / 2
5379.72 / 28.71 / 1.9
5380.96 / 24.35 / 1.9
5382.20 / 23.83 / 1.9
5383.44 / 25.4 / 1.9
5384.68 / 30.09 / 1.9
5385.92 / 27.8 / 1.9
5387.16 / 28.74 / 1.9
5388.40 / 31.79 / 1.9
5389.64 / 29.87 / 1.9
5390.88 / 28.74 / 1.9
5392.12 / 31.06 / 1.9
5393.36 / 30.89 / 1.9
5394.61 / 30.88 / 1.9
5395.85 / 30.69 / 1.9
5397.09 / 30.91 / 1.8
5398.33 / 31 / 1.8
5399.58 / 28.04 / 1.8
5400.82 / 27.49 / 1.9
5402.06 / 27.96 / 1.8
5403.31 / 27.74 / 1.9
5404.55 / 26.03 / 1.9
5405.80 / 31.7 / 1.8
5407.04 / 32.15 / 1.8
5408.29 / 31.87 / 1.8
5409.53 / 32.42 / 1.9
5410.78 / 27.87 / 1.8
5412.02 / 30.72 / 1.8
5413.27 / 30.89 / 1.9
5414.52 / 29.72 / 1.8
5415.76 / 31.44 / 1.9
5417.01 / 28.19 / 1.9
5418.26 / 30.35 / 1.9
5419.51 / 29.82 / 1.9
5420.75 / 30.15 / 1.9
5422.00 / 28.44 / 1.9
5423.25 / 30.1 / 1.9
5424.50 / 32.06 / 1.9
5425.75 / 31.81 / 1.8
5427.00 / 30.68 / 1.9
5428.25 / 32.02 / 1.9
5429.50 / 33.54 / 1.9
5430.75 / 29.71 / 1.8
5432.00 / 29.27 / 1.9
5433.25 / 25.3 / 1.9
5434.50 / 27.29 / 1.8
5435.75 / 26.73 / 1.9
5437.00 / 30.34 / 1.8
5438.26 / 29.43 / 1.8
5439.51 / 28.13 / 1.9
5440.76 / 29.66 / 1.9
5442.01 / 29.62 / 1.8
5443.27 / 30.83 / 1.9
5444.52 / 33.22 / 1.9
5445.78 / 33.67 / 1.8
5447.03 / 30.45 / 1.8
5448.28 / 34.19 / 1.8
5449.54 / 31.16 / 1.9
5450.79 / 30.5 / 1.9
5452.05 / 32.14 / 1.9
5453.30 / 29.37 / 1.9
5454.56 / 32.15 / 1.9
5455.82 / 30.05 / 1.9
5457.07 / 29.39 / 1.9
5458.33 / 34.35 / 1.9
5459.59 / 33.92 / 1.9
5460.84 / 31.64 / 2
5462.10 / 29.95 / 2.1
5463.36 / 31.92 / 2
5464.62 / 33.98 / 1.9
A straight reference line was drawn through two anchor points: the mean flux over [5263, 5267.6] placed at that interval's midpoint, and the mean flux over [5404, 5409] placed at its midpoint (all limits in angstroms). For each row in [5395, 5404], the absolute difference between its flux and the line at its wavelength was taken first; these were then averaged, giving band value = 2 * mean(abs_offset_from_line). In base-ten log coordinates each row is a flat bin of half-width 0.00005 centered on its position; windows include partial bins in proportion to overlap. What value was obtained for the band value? 3.4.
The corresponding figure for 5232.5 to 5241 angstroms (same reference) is 4.6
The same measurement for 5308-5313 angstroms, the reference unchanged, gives 3.1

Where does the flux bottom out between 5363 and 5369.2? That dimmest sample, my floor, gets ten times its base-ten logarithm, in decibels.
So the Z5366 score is 13.9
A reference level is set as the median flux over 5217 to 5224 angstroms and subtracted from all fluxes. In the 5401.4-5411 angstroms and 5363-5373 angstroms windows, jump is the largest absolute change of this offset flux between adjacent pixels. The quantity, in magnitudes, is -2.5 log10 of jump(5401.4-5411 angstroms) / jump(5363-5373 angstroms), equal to 2.1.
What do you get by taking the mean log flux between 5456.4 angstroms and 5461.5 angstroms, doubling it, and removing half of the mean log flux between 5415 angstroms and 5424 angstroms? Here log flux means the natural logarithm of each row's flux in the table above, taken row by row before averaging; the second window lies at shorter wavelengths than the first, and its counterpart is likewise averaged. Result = 5.25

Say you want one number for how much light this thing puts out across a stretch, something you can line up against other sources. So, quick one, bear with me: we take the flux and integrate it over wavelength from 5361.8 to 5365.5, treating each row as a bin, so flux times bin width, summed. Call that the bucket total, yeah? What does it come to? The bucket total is 96.2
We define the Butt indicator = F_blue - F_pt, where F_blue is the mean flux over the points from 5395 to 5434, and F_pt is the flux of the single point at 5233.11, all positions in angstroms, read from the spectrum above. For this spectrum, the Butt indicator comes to -1.1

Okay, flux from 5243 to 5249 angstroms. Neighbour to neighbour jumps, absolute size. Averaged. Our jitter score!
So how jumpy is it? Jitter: 1.3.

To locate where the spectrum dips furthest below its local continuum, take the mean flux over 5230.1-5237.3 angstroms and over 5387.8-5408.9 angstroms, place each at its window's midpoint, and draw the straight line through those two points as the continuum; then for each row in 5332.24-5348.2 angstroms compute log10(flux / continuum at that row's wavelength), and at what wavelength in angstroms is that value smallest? 5336.54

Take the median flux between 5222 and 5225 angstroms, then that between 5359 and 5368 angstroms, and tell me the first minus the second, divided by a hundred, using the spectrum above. 0.0288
